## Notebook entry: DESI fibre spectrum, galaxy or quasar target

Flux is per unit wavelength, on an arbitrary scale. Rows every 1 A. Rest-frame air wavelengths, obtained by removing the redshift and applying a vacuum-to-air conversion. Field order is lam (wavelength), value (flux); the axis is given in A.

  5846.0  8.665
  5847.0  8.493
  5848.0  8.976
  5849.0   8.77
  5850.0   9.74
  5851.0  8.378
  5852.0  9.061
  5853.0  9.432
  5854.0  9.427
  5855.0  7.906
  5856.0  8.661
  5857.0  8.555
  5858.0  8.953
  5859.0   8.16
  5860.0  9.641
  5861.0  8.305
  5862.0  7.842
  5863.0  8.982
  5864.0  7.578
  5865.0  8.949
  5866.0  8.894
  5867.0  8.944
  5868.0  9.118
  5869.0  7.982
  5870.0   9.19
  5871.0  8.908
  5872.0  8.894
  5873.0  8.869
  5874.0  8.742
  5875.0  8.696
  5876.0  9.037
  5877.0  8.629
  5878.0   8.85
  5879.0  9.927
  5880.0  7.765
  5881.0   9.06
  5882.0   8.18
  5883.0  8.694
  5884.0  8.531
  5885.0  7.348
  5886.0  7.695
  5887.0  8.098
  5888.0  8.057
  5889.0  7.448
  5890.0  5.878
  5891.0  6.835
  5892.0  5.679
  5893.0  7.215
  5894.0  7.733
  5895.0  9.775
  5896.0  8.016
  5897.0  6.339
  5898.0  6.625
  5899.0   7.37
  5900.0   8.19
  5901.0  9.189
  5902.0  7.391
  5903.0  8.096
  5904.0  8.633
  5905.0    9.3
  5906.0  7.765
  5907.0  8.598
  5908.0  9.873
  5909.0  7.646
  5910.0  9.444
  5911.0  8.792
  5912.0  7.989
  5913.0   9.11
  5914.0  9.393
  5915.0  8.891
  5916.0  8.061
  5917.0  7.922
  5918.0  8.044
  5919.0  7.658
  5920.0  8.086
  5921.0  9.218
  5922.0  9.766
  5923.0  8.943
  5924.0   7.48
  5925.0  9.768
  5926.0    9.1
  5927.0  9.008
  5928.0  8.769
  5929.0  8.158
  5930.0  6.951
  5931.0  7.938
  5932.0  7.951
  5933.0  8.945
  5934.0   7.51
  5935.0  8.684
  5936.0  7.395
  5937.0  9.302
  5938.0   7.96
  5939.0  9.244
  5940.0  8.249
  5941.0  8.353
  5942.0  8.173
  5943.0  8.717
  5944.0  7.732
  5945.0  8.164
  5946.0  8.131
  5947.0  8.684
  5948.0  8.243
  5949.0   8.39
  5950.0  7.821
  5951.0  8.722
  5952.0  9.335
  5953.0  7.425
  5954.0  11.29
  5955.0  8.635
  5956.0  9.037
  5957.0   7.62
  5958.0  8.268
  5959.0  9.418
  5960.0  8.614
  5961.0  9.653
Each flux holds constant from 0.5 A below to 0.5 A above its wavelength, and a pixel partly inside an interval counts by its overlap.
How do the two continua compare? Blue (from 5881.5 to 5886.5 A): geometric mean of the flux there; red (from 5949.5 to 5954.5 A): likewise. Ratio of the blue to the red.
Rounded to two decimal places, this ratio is 0.92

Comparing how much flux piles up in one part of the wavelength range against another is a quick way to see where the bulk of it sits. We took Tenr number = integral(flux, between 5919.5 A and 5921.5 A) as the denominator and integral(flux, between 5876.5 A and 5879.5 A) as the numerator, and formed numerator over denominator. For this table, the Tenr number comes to 1.6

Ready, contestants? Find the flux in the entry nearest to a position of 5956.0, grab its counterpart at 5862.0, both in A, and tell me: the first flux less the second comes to 1.2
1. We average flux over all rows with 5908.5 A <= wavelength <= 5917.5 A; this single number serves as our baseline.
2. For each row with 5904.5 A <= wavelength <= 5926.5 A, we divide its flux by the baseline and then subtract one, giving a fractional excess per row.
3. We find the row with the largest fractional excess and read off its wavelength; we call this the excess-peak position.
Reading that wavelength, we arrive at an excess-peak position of 5908.0 A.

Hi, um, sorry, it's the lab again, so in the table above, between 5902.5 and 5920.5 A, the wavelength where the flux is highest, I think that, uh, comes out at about 5908.0 A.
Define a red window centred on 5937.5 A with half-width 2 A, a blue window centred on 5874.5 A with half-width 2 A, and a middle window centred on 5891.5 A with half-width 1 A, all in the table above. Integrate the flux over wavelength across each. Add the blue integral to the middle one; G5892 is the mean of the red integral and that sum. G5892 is 41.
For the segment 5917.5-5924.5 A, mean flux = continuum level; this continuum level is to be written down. 8.46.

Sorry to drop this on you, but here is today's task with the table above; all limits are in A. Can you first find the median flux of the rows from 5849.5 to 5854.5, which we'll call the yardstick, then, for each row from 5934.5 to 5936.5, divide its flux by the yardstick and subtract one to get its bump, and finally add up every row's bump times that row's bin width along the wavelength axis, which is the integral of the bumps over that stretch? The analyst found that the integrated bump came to -0.29 A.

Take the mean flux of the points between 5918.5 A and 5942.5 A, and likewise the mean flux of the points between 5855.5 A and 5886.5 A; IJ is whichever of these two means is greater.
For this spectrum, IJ 8.63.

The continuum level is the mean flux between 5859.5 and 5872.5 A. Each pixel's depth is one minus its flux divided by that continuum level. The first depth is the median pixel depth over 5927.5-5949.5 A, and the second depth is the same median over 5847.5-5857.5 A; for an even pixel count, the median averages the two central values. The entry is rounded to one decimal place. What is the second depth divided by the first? -0.3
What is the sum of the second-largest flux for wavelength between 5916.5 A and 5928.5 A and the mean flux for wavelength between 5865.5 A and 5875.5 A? 18.6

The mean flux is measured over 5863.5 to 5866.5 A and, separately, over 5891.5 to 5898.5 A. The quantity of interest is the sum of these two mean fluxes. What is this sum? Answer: 15.8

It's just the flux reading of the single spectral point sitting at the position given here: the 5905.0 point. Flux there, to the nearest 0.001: 9.300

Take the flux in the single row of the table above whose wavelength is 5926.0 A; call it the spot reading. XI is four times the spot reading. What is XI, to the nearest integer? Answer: 36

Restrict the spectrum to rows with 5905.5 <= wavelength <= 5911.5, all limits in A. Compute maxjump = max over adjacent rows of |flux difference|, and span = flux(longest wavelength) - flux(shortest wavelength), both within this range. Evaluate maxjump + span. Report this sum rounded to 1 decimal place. 3.3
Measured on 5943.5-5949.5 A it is 1.2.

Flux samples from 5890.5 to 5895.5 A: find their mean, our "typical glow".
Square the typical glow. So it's 55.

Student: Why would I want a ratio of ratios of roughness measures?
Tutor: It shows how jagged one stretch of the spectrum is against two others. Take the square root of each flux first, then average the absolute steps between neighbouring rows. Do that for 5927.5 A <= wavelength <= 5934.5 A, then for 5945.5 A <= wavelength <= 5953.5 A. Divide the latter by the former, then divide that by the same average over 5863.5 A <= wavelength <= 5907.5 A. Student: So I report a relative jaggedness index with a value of 5.8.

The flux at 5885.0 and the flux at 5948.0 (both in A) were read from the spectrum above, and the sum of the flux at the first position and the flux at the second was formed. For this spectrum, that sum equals 15.6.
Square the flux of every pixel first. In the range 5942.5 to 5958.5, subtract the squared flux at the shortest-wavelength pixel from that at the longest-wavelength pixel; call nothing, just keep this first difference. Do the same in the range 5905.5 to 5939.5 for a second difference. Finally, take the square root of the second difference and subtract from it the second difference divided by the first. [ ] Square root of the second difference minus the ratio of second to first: 8.3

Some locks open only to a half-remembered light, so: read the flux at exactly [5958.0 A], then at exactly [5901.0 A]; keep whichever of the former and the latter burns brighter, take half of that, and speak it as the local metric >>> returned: 4.59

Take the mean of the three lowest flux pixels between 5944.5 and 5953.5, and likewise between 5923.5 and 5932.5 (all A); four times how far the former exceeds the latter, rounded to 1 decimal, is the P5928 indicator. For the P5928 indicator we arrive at 1.3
